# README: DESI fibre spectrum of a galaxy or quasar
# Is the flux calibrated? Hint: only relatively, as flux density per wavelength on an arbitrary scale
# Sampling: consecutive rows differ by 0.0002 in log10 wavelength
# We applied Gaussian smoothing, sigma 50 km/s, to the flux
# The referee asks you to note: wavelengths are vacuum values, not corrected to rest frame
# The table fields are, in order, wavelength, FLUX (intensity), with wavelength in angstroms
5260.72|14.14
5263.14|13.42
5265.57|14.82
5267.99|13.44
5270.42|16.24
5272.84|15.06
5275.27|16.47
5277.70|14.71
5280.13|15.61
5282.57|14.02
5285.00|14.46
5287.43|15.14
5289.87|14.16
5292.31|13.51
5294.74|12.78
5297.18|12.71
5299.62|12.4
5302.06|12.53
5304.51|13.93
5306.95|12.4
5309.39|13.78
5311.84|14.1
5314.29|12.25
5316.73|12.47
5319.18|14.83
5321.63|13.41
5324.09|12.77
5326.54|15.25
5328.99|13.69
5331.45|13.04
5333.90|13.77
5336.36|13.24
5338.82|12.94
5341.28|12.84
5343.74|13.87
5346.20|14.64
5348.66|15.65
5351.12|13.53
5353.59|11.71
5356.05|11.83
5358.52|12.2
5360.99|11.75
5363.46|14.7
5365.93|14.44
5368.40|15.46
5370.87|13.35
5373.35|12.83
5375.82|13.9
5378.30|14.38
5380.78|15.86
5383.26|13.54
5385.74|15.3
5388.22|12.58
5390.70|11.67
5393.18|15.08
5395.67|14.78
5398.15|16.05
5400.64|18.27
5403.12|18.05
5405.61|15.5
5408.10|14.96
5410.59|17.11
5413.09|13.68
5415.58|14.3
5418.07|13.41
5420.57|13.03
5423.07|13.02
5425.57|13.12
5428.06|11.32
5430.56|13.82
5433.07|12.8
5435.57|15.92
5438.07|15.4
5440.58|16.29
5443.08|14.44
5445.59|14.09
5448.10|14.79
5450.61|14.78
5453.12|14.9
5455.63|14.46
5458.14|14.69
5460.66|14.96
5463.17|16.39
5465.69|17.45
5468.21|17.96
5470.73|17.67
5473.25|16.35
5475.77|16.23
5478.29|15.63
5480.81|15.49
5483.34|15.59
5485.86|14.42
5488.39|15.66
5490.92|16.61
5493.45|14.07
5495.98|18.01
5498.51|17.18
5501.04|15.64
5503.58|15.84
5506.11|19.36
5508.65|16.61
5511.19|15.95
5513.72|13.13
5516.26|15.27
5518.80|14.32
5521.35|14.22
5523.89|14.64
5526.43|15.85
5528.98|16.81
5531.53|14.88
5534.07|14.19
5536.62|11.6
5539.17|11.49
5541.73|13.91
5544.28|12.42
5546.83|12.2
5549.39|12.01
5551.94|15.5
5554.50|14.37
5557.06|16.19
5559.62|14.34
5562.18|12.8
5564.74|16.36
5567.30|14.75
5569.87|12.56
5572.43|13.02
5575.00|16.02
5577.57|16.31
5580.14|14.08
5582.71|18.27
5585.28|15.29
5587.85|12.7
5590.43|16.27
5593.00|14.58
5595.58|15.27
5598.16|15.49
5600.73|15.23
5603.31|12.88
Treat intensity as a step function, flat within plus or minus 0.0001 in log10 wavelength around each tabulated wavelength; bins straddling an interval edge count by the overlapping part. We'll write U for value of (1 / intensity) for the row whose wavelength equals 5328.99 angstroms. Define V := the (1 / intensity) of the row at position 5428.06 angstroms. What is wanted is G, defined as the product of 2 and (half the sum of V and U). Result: 0.161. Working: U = 0.073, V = 0.088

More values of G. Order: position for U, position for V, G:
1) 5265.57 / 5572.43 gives 0.144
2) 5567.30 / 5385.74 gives 0.133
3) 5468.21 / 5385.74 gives 0.121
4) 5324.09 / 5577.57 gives 0.140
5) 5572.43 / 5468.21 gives 0.132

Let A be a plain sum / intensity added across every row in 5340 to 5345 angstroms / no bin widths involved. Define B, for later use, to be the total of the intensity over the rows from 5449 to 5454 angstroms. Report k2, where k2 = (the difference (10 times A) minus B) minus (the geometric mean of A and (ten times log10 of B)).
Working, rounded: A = 27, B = 30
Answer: 218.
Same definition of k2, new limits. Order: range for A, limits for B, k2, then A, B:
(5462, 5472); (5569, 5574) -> 638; 69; 26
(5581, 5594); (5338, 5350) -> 663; 77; 70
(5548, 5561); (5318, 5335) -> 589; 72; 97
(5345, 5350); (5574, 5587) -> 199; 30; 80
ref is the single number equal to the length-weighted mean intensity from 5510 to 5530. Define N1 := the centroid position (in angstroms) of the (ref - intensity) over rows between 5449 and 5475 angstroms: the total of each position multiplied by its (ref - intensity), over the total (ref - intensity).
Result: 5469.9 angstroms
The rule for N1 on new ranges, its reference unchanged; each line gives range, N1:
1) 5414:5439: 5424.4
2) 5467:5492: 5475.4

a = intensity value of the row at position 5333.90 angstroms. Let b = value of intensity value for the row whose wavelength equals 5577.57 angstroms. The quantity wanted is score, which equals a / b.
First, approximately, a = 13.77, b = 16.31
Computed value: 0.84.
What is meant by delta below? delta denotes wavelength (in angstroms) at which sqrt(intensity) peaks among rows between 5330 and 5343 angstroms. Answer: 5333.90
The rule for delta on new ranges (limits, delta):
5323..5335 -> 5326.54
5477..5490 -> 5488.39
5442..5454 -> 5453.12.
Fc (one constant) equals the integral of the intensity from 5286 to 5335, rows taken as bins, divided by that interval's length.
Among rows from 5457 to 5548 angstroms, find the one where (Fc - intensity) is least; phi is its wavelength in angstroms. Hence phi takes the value 5506.11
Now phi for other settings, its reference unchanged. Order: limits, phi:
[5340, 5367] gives 5348.66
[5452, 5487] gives 5468.21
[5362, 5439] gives 5400.64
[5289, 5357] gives 5348.66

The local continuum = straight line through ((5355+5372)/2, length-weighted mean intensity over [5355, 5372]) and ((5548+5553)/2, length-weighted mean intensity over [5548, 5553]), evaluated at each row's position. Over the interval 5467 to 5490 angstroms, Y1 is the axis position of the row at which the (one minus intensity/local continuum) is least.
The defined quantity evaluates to 5468.21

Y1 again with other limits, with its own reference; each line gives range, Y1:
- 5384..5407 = 5400.64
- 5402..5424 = 5403.12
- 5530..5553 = 5551.94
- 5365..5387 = 5380.78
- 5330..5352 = 5348.66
